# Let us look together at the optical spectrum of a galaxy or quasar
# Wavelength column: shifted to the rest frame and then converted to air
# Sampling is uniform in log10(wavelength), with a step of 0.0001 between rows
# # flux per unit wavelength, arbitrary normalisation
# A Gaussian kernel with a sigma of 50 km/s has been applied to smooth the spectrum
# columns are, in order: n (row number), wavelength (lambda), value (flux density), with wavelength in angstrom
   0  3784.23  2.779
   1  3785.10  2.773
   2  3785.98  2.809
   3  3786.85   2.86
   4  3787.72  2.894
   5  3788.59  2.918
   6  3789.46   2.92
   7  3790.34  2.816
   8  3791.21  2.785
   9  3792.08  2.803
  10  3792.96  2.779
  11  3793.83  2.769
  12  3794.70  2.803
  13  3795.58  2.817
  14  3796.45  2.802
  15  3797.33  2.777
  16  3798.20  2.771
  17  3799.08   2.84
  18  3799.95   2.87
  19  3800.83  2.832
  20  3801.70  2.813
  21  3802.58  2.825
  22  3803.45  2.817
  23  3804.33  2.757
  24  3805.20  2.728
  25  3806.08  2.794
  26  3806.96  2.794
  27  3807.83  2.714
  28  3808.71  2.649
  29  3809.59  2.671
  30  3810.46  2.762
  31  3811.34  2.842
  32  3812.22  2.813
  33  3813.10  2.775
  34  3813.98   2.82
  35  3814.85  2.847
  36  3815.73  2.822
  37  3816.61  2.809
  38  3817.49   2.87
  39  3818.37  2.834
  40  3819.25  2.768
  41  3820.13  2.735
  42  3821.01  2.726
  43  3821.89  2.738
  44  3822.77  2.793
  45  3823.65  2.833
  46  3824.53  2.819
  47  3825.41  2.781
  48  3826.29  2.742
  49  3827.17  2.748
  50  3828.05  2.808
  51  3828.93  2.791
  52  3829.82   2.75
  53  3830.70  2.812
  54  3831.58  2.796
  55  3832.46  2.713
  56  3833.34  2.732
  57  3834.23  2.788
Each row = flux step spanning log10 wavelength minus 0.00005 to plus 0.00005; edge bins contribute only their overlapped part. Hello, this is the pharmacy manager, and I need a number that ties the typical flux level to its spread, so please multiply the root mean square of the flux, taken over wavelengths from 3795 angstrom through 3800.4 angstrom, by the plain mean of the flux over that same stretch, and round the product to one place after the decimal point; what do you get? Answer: 7.9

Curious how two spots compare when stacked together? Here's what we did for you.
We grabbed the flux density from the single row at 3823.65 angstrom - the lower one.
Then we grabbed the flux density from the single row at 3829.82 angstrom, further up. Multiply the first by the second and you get 7.79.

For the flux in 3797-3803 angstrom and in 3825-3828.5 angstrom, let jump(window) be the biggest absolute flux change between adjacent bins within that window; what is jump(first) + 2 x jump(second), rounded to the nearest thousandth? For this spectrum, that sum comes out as 0.189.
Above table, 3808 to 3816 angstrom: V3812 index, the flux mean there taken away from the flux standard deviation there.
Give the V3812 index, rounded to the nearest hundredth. -2.71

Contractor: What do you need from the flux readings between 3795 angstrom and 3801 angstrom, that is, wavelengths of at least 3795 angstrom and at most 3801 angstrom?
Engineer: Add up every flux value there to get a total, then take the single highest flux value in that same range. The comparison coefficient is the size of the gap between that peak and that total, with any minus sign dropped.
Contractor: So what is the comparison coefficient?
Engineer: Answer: 16.8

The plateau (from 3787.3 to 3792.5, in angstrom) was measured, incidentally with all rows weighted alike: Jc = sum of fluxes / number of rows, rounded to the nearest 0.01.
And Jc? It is 2.86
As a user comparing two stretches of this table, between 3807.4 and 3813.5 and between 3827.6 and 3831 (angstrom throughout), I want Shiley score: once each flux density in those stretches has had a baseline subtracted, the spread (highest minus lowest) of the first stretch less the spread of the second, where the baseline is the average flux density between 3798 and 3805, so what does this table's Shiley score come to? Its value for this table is 0.13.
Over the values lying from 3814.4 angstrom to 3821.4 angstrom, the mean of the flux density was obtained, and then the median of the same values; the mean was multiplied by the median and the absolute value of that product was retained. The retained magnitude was 7.89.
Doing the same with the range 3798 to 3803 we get 7.99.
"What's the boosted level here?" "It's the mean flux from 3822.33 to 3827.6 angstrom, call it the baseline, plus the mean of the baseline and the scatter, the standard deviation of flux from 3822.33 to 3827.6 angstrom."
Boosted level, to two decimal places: 4.20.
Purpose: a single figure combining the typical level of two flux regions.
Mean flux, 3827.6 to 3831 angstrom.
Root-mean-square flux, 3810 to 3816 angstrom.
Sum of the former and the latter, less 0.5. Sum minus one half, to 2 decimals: 5.10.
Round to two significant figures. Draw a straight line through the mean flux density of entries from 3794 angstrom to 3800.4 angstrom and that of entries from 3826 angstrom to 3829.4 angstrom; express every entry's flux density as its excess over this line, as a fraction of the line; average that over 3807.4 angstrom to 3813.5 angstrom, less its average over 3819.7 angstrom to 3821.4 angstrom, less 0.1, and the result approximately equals -0.099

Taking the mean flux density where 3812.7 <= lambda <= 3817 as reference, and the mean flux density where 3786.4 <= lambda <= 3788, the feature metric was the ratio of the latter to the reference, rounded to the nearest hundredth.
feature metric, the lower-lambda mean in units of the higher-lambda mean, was 1.02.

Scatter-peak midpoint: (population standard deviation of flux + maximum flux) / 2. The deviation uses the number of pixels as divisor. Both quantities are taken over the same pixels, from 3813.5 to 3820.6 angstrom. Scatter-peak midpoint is 1.46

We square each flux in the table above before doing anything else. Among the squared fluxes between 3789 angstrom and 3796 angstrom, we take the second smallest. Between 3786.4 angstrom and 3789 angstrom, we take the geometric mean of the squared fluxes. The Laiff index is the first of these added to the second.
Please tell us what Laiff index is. 16.1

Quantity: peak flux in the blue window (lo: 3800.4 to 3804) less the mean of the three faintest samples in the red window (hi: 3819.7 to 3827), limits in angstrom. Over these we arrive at 0.099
